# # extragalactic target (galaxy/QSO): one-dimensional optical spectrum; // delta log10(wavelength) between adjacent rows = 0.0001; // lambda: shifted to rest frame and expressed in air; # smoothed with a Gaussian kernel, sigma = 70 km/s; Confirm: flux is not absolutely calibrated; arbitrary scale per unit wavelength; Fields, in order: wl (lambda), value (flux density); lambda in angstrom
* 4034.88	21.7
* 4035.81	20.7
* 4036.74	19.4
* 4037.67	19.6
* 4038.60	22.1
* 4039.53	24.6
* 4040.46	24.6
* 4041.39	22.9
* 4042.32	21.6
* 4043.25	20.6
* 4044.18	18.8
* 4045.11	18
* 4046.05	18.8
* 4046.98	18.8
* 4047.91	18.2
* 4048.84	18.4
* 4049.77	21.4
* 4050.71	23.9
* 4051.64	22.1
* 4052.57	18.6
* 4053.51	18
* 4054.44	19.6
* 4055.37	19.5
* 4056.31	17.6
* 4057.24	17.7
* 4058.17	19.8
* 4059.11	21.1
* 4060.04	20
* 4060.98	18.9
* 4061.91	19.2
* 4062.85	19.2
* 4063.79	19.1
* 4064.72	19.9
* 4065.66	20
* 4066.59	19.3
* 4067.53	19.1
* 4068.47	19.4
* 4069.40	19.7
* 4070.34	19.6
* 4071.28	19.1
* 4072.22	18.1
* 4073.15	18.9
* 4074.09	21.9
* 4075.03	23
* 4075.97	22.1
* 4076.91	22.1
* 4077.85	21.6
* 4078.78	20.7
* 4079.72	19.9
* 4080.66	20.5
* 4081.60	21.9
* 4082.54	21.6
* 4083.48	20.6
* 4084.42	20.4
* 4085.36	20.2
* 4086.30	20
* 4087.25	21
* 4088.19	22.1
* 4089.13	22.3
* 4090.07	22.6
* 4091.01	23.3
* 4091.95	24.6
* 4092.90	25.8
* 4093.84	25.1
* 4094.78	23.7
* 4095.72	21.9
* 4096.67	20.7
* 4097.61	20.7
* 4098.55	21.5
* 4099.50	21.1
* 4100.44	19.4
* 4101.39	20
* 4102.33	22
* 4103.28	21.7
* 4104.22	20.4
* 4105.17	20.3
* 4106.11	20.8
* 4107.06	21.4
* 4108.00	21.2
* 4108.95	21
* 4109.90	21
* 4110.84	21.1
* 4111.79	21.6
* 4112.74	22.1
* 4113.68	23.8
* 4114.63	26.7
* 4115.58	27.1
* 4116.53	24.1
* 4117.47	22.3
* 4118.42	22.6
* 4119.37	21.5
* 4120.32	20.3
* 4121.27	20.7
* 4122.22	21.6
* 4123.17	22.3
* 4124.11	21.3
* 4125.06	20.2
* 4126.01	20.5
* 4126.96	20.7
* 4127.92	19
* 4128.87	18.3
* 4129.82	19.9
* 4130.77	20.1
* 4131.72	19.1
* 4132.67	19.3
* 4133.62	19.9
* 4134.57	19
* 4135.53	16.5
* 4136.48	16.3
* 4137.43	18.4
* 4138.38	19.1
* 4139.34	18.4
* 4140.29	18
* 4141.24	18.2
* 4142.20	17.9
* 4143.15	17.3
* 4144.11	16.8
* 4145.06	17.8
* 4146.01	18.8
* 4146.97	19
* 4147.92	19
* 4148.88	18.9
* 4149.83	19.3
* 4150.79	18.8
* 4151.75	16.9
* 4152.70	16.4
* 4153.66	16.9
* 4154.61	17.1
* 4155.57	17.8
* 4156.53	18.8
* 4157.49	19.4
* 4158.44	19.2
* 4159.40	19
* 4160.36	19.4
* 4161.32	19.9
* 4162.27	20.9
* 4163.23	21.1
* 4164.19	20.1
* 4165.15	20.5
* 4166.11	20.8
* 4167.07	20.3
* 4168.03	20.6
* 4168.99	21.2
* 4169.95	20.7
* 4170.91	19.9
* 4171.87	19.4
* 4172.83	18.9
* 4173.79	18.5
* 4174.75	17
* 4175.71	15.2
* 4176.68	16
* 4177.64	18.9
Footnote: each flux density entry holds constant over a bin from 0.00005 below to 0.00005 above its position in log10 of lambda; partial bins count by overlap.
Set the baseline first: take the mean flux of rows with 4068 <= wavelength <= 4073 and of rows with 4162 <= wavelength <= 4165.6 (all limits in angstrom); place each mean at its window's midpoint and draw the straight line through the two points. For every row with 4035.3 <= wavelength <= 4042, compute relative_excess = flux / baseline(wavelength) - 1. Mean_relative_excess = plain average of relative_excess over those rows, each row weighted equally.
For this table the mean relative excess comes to 0.18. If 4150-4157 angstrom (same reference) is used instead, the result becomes -0.14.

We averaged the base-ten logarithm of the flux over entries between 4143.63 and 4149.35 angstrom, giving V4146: 1.26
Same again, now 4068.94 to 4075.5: 1.30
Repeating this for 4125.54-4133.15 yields 1.29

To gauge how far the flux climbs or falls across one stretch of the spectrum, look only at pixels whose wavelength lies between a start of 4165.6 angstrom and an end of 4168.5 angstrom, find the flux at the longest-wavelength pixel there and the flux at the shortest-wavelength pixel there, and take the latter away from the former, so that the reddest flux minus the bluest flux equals -0.2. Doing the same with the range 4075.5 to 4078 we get -0.5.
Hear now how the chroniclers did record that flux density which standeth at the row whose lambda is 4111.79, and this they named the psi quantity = 21.6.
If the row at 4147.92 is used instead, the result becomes 19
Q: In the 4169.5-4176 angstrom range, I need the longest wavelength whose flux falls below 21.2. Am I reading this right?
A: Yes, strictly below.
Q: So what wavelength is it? 4175.71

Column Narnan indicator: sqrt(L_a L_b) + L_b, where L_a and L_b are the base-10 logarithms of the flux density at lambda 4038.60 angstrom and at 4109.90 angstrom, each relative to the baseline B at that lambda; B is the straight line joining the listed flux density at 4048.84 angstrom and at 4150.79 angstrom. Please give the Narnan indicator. 0.12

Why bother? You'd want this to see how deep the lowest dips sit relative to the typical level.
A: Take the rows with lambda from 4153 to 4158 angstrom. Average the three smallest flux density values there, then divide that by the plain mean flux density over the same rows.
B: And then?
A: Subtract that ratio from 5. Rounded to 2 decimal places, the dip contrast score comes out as 4.04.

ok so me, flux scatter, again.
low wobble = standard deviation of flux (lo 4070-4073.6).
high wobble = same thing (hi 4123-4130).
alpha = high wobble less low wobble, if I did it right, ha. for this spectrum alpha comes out 0.6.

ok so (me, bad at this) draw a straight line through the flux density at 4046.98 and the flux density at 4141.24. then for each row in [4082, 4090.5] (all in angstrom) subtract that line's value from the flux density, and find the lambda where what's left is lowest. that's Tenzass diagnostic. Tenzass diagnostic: 4086.30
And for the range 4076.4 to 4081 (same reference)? 4079.72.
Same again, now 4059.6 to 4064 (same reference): 4060.98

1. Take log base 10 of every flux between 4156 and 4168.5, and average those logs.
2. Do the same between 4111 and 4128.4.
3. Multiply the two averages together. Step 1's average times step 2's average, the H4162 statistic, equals 1.75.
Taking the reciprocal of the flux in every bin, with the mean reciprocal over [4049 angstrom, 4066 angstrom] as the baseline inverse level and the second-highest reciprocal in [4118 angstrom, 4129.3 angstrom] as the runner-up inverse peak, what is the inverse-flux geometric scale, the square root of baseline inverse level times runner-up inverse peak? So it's 0.052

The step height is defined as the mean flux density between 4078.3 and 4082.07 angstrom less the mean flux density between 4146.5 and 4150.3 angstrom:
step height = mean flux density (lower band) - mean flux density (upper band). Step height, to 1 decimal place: 1.7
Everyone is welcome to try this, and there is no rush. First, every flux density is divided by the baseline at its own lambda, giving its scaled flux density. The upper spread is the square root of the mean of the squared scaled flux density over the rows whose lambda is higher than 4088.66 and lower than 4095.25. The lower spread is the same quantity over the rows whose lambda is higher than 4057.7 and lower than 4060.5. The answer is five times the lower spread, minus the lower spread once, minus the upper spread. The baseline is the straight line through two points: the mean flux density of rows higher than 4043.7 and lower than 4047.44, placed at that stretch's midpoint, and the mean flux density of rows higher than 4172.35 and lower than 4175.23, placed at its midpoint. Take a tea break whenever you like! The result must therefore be 3.08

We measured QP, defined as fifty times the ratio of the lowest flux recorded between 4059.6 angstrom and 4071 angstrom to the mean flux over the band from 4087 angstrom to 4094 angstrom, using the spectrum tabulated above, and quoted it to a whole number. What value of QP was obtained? 40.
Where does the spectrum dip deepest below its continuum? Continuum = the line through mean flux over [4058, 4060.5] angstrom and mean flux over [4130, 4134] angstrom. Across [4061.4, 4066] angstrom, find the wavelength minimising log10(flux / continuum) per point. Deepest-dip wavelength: 4063.79 angstrom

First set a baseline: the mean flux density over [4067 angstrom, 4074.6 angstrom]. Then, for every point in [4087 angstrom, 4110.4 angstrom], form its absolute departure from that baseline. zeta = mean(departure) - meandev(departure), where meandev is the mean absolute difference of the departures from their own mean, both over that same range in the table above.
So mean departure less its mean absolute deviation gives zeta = 1.1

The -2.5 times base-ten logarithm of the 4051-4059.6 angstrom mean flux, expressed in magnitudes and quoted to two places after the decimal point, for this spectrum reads -3.22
